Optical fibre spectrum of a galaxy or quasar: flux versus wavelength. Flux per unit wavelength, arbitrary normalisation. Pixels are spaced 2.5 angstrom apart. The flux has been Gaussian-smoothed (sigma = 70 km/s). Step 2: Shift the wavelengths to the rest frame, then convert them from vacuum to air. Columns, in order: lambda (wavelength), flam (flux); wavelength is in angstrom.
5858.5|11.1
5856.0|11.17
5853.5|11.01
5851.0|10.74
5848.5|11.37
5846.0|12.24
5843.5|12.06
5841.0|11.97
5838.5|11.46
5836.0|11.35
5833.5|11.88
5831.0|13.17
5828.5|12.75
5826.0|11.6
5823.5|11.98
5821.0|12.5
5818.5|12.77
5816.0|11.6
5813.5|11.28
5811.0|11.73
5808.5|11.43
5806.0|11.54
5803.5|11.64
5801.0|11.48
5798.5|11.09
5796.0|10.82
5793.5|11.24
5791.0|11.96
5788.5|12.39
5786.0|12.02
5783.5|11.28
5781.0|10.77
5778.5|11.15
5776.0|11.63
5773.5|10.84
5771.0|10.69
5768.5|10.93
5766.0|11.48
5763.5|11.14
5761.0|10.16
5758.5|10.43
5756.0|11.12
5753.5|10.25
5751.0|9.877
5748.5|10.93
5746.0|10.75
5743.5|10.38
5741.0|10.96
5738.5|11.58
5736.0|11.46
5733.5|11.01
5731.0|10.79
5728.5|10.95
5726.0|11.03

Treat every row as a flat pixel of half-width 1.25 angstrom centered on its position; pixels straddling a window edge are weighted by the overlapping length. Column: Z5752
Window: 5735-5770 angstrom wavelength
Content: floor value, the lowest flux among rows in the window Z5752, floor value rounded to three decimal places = 9.877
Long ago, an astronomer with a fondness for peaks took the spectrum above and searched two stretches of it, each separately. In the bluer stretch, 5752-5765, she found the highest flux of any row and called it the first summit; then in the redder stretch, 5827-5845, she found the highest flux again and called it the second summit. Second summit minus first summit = 2.0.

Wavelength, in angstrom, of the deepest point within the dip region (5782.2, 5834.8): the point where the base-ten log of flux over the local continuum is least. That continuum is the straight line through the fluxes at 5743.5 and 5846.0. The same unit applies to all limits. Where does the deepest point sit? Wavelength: 5796.0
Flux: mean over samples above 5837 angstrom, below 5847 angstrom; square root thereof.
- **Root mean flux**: 3.45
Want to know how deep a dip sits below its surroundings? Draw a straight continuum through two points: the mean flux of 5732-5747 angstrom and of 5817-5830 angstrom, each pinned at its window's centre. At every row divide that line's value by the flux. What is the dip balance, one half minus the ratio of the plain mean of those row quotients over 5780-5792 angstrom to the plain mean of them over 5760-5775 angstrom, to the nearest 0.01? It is -0.46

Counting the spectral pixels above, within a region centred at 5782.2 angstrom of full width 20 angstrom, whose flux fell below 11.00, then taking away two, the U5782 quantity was 0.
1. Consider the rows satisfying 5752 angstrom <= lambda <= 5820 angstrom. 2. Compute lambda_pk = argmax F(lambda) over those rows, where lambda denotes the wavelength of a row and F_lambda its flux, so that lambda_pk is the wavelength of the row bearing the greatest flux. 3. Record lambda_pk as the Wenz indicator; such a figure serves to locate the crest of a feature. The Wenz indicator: 5818.5 angstrom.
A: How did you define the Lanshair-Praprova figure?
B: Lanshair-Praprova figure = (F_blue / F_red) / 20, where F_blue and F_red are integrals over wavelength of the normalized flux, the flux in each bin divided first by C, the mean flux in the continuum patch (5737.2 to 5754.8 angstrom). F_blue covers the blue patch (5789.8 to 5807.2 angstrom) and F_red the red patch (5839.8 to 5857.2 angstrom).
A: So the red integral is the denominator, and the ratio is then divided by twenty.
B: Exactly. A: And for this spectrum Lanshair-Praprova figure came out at 0.0495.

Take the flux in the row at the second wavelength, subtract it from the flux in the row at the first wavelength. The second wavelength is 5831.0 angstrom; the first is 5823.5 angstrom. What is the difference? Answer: -1.2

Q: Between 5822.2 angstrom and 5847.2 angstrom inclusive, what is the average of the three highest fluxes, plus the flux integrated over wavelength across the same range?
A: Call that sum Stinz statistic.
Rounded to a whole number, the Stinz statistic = 314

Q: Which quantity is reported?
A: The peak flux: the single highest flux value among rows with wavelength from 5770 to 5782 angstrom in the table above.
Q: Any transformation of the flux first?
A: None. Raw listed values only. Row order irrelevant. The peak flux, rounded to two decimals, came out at 11.63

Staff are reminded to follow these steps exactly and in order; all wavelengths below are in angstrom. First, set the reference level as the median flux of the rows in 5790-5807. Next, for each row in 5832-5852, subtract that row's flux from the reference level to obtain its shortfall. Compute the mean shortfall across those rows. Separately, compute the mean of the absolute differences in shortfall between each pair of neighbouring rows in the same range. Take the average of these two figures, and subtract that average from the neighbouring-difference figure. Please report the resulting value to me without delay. 0.3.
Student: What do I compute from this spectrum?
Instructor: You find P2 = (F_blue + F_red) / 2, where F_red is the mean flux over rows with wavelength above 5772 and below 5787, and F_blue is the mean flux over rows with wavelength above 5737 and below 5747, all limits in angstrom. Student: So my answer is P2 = 11.10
